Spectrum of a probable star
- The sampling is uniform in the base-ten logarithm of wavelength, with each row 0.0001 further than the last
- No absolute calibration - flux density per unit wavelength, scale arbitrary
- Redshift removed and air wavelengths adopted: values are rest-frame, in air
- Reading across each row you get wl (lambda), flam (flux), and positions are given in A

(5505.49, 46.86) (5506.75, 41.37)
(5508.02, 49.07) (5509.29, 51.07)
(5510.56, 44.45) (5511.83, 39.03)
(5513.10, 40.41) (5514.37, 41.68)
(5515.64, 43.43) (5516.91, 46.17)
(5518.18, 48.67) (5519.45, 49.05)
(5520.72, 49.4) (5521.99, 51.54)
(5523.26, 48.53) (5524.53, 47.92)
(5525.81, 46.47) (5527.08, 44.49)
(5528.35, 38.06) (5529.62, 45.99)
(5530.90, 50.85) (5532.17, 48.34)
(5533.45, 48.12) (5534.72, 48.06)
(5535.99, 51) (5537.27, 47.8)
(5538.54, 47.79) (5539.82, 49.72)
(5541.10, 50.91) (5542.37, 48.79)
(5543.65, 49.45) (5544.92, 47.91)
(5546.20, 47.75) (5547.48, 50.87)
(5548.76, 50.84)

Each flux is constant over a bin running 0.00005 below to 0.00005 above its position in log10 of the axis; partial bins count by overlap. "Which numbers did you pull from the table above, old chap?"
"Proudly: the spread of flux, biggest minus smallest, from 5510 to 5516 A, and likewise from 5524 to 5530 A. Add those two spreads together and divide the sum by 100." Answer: 0.15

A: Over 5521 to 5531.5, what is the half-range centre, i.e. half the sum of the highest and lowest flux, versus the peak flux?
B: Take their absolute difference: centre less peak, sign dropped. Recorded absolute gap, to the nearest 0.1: 6.7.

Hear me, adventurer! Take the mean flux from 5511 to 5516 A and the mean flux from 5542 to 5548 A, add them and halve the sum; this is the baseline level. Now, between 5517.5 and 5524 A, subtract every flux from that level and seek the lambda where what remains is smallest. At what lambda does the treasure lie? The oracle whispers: 5521.99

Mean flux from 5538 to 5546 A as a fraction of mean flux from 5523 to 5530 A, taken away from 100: 98.91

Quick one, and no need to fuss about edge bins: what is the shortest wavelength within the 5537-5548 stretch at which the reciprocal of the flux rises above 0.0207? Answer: 5537.27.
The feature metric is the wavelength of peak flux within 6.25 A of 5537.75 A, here 5535.99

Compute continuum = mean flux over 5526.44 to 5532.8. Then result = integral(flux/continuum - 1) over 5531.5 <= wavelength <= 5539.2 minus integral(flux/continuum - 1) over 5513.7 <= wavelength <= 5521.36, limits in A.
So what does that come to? 0.4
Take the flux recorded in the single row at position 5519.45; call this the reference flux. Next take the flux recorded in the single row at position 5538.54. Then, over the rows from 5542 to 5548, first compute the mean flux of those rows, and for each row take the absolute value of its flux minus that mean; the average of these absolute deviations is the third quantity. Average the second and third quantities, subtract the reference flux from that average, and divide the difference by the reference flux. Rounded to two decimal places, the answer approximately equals -0.50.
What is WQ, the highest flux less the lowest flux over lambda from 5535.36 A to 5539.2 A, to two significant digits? 3.2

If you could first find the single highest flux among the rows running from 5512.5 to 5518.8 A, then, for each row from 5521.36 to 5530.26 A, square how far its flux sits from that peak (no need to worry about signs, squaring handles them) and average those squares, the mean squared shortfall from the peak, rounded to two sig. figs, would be 22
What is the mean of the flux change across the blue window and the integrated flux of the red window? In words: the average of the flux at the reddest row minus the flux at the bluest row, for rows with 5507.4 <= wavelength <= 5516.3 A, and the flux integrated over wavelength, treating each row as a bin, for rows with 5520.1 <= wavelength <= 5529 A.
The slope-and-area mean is 205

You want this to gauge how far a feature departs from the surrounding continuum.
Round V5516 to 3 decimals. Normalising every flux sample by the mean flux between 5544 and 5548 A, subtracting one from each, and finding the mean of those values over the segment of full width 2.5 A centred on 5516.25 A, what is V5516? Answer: -0.083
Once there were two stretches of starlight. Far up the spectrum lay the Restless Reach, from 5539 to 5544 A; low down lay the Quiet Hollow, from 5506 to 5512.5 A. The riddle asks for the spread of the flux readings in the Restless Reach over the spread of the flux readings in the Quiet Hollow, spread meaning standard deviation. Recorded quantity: 0.17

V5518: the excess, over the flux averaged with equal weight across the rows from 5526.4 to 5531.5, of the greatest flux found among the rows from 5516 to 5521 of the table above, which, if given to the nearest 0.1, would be 4.6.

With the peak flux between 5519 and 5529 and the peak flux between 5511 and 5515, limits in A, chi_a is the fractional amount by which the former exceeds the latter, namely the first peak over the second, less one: 0.24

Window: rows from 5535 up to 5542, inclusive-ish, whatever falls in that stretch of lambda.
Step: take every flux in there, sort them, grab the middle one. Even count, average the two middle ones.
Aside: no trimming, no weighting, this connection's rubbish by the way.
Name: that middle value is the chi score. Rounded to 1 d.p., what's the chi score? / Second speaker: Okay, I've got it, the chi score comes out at 49.7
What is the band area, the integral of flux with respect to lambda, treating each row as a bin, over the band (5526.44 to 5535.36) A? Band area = 413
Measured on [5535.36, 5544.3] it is 441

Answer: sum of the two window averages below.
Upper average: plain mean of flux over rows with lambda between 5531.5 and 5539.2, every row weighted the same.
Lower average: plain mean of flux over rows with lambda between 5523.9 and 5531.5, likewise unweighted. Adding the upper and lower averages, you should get 94.1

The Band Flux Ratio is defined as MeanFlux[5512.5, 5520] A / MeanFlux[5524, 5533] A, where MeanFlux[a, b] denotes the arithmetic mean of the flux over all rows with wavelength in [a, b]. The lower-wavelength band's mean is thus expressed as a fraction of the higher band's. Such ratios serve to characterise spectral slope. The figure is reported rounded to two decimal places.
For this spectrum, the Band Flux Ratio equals 0.98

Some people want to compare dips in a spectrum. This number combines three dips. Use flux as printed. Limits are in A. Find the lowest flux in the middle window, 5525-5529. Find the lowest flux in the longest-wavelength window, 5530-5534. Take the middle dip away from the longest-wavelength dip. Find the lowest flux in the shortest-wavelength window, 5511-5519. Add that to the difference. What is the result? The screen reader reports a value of 49.1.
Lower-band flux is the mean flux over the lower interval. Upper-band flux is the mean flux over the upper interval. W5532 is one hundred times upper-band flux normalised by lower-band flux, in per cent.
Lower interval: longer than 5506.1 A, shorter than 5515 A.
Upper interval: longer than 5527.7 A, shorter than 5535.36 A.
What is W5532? 106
